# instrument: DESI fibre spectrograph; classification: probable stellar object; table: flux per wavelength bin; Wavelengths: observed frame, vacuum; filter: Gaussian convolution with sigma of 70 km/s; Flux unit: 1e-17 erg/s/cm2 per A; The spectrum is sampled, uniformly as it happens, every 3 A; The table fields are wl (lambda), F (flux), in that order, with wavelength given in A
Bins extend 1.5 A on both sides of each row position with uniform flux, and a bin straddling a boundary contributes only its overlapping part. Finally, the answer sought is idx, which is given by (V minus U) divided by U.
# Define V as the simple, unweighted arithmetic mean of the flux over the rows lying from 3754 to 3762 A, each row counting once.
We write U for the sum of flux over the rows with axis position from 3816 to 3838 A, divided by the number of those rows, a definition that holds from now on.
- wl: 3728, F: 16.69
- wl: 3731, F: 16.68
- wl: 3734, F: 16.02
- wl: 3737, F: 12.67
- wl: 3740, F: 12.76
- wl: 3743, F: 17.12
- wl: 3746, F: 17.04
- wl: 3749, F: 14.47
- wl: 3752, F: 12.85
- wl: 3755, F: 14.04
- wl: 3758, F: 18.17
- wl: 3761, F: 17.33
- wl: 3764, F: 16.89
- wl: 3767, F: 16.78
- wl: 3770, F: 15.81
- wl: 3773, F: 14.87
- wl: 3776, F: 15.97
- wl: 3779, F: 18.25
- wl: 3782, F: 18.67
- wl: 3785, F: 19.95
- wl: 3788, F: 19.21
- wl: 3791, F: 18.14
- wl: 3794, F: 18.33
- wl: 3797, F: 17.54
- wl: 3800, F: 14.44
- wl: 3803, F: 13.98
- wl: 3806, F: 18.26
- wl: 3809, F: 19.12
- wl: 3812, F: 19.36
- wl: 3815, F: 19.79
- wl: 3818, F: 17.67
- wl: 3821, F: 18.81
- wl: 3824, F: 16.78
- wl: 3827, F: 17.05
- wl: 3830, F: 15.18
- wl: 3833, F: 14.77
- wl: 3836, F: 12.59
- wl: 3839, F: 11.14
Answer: 0.02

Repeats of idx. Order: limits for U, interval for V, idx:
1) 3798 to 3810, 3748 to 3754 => -0.17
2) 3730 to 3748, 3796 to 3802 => 0.04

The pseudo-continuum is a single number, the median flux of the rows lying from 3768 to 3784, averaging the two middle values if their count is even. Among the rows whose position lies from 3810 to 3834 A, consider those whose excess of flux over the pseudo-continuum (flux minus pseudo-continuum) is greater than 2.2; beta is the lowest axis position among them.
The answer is 3812 A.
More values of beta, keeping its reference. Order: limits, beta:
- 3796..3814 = 3806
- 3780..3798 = 3782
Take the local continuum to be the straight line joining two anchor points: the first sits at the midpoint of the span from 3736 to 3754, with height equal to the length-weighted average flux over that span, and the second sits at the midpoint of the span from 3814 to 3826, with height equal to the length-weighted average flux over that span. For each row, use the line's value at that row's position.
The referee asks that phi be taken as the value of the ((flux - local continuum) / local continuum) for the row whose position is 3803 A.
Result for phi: -0.19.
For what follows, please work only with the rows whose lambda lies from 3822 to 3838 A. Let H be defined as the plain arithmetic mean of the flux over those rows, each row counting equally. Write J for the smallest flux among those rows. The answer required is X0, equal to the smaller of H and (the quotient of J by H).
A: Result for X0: 0.82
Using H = 15.3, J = 12.59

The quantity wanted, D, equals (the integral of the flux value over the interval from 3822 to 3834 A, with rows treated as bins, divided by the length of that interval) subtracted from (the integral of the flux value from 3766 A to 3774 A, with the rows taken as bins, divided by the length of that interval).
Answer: -0.3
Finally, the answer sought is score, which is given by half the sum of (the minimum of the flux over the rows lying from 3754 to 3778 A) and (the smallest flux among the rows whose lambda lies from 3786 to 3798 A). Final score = 15.8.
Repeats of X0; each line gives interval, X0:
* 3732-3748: 0.84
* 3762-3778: 0.93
